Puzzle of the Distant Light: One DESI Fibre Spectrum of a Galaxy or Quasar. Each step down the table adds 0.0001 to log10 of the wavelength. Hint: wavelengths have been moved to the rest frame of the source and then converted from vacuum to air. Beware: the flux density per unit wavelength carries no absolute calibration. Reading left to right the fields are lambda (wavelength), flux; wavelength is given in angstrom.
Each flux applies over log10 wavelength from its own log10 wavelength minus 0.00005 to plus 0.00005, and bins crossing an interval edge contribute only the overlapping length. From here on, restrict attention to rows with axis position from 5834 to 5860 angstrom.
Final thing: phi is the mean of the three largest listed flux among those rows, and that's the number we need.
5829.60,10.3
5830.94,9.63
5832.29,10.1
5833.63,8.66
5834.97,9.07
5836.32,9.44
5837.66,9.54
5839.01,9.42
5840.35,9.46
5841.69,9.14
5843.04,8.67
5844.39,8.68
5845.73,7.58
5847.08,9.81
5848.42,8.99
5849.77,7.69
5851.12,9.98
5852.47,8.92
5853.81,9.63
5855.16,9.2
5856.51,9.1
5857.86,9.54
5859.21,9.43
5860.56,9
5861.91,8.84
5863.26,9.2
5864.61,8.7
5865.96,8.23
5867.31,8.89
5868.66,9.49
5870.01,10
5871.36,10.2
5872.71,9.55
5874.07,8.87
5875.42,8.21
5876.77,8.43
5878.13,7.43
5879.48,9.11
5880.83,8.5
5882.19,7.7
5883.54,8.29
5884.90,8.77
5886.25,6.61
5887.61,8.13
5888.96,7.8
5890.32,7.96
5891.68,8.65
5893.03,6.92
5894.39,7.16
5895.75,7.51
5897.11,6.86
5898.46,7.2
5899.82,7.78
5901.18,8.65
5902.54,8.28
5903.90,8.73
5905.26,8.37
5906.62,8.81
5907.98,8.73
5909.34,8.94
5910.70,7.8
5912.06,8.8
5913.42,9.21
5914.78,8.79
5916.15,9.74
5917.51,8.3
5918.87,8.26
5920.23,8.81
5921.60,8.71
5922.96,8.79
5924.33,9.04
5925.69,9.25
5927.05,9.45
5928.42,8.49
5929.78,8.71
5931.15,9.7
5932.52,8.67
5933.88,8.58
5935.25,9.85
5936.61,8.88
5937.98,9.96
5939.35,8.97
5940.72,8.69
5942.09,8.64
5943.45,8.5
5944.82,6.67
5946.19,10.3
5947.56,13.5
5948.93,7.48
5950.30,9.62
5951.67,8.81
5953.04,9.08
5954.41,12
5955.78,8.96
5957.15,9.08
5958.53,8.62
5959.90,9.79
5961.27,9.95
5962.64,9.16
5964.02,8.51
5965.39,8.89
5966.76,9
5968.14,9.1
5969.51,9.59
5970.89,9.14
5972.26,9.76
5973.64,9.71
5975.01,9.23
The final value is 9.8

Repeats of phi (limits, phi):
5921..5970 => 11.9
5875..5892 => 8.8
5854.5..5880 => 9.9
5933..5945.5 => 9.6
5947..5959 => 11.7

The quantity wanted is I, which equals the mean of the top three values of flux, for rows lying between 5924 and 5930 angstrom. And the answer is 9.2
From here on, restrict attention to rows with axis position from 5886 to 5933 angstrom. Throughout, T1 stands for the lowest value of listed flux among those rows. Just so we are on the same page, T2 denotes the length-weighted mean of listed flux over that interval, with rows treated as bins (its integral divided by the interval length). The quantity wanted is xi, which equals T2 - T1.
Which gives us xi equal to 1.8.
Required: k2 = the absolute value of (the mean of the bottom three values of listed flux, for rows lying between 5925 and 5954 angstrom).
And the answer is 7.5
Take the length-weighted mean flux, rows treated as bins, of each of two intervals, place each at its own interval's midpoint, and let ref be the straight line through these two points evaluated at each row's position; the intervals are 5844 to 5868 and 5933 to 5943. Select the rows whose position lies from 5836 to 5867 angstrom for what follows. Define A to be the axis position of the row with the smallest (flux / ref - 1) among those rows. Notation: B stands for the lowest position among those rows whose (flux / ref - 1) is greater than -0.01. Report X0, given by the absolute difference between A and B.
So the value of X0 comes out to 9.4 angstrom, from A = 5845.73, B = 5836.32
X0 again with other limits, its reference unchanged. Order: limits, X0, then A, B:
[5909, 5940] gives 2.7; 5910.70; 5913.42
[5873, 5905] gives 6.8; 5886.25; 5879.48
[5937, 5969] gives 6.8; 5944.82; 5937.98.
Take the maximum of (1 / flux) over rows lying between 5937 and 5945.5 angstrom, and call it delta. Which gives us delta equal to 0.150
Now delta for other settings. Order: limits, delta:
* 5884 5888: 0.151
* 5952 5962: 0.116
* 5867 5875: 0.113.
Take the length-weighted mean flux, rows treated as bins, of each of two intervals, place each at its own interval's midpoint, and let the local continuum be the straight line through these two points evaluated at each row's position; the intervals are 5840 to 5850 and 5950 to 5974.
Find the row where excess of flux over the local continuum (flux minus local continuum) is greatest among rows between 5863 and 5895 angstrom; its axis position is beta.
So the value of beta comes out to 5871.36 angstrom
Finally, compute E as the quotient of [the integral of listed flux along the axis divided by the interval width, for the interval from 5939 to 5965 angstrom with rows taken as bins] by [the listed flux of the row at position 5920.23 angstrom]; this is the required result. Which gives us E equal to 1.05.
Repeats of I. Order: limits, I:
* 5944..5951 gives 11.1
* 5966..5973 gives 9.5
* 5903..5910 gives 8.8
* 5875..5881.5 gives 8.7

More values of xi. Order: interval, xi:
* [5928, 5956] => 2.6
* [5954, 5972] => 0.8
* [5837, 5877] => 1.5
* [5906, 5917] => 1.0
